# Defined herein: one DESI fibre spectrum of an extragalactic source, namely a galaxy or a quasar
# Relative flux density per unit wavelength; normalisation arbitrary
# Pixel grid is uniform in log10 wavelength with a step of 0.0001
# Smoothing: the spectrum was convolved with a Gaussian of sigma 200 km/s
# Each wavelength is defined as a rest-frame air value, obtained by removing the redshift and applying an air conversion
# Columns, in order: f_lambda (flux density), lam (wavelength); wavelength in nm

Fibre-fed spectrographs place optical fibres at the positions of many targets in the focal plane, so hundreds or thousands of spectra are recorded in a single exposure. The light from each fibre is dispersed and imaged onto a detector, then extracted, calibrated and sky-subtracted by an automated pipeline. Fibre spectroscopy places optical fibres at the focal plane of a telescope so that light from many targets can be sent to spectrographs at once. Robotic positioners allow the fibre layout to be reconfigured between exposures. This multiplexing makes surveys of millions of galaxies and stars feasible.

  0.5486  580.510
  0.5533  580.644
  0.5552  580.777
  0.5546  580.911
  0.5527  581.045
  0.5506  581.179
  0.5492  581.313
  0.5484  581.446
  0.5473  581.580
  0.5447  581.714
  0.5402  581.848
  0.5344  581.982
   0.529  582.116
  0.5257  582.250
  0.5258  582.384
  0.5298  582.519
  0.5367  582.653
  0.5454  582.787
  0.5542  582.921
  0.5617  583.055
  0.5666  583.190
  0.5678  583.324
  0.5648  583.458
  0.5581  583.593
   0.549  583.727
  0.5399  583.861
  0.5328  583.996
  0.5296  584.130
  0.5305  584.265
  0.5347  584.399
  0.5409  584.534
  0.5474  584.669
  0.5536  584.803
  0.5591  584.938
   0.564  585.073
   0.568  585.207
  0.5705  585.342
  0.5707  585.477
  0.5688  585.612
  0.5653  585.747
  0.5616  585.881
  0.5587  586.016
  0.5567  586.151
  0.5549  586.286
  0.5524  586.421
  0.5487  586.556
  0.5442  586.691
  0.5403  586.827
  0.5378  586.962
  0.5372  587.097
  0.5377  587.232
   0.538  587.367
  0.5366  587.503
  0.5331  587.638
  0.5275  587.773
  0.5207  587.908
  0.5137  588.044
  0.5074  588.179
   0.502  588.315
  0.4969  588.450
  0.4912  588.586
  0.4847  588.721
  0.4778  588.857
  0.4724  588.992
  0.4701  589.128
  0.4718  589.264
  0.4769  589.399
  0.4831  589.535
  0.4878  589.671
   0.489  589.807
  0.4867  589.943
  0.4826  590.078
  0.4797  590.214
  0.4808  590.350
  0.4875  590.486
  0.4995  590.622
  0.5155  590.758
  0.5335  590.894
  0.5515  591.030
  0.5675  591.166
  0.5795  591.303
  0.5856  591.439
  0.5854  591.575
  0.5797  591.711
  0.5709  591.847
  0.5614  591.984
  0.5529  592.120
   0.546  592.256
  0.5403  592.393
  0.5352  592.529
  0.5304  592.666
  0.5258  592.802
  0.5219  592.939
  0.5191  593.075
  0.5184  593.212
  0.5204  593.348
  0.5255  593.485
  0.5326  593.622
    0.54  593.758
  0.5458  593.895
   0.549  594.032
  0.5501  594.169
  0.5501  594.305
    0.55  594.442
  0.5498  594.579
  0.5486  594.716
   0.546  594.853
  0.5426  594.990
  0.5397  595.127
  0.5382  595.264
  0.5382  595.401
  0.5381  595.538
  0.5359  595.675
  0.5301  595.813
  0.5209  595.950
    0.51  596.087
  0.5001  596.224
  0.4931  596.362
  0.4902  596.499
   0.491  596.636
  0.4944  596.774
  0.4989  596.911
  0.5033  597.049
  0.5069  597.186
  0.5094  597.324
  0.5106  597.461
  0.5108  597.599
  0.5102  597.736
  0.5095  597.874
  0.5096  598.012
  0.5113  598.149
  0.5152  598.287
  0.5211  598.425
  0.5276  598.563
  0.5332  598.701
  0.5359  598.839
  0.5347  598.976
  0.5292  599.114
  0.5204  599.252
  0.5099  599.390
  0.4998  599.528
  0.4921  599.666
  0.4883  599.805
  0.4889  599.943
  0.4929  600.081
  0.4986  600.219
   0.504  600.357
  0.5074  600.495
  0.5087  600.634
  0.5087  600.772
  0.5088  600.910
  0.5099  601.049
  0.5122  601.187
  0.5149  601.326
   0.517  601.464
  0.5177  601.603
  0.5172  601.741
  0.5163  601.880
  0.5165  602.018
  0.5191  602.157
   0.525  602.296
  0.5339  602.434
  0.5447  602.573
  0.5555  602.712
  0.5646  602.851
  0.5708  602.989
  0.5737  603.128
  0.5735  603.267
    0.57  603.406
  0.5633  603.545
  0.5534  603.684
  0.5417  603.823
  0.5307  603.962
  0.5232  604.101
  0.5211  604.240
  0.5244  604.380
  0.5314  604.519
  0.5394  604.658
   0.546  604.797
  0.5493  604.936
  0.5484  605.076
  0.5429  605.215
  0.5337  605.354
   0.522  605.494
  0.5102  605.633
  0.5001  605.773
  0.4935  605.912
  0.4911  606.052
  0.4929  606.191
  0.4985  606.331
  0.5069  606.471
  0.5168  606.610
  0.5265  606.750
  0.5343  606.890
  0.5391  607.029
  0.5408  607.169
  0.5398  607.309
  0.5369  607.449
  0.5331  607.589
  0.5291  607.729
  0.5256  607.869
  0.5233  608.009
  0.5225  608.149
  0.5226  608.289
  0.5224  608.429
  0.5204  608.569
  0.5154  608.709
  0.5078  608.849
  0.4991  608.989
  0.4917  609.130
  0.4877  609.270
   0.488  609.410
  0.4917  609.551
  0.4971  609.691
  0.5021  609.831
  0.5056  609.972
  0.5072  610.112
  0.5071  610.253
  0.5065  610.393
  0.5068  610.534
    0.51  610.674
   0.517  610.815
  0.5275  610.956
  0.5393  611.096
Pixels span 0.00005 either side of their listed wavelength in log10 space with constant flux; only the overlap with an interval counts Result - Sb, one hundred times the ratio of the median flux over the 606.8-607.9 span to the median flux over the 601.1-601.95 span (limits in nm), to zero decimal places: 104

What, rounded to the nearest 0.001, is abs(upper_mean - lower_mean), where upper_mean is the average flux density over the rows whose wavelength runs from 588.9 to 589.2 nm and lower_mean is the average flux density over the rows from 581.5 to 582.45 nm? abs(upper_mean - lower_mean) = 0.064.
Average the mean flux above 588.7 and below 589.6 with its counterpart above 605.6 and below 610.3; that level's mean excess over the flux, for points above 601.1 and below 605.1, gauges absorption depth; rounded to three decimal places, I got -0.044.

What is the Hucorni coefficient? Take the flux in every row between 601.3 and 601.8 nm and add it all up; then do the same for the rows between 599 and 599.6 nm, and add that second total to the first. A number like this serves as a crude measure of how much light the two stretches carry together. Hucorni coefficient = 4.13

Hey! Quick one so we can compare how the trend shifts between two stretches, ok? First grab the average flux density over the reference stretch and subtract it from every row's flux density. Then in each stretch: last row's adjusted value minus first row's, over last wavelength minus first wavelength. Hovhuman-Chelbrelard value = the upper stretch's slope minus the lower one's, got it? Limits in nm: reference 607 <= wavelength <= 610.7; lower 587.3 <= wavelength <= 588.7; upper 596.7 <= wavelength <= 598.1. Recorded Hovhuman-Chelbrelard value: 0.05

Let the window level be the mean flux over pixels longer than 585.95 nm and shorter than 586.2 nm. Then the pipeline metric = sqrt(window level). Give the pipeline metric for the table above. 0.747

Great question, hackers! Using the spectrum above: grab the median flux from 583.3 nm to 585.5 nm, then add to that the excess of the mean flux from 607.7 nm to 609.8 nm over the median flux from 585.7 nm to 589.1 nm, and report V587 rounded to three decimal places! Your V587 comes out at 0.526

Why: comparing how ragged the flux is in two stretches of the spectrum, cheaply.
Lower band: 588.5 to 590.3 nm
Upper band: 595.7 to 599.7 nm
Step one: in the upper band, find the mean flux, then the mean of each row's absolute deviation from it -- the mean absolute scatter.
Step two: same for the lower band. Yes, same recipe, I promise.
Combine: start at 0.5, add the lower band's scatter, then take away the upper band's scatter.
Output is 0.495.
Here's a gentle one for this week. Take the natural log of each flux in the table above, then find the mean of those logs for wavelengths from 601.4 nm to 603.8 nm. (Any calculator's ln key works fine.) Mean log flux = -0.611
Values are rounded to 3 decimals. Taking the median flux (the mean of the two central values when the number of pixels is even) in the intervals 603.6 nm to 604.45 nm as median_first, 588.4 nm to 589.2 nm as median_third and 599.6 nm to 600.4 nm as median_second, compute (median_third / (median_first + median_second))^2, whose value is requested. 0.223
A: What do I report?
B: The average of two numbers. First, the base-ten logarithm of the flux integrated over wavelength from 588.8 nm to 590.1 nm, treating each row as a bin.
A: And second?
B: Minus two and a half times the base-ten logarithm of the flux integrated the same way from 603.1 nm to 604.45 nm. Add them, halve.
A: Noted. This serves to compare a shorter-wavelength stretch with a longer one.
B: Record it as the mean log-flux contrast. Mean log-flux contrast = 0.06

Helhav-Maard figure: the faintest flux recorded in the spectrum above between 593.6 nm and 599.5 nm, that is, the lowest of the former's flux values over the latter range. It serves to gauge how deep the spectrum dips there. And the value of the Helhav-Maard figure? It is 0.4902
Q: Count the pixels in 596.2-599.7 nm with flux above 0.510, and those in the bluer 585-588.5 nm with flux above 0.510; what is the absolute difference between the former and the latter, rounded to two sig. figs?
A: 11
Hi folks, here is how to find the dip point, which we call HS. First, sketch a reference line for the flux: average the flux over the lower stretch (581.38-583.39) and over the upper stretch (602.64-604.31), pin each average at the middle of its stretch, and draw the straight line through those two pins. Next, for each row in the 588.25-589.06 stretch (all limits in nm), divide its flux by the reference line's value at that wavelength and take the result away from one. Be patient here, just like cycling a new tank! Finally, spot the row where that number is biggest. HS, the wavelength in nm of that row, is 588.992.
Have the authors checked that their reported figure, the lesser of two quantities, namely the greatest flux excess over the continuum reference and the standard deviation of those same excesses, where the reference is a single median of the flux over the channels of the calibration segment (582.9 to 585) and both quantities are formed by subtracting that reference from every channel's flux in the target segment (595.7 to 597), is -0.021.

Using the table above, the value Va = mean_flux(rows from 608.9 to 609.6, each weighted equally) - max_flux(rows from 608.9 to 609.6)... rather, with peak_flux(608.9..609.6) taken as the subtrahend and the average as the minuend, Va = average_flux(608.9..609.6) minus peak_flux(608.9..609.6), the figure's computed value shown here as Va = -0.0075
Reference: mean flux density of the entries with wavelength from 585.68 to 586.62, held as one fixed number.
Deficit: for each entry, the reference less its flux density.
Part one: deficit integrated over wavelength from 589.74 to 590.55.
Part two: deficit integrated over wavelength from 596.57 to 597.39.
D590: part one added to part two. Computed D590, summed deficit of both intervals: 0.11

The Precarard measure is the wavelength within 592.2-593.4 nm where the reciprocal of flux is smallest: 592.256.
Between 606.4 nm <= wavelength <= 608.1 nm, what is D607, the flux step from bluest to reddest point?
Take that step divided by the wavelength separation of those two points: 0.011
